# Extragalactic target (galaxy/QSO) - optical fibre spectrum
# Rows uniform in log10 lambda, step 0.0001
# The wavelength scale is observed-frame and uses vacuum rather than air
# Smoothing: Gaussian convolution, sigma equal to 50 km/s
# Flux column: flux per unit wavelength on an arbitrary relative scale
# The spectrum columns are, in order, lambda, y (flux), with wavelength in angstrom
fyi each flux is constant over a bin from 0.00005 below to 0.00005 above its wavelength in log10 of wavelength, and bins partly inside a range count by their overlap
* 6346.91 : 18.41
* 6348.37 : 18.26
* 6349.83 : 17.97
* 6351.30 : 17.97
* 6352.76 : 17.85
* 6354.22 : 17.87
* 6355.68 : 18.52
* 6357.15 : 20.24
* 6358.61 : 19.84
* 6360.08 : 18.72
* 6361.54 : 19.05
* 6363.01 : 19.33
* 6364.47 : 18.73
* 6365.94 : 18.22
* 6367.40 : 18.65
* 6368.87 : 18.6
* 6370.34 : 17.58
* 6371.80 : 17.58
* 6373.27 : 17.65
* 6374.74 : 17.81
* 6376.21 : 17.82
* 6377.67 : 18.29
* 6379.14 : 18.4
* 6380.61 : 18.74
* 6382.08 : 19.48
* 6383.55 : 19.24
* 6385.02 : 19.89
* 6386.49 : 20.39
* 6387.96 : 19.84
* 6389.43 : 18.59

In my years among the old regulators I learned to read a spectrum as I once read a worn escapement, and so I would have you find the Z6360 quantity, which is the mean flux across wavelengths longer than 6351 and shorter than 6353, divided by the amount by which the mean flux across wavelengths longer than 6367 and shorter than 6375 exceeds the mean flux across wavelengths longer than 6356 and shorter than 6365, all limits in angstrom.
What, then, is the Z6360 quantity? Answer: -13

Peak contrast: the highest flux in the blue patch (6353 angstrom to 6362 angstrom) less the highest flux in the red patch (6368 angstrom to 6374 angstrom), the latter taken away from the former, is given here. 1.6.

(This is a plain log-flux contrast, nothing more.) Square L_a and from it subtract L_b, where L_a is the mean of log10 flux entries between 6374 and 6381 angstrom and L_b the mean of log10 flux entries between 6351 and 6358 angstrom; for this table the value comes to 0.32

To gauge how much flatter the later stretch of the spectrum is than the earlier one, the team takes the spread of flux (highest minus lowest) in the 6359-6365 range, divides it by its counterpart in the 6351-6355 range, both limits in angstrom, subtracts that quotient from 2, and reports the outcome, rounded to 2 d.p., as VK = -3.08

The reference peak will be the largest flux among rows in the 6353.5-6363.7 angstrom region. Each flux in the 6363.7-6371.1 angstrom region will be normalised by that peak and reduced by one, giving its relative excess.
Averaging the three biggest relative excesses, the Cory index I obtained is -0.078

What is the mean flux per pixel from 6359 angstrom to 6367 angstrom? 18.8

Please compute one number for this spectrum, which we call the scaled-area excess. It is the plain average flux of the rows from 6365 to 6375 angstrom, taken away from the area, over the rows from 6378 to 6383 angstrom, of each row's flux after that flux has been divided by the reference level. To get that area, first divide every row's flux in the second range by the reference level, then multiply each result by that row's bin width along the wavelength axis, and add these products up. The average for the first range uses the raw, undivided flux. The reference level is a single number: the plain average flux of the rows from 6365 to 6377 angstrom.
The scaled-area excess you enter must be -13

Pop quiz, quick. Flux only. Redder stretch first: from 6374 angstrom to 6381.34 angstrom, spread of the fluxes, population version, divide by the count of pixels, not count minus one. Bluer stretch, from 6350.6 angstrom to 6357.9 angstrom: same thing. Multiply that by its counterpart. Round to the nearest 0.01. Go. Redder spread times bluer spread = 0.32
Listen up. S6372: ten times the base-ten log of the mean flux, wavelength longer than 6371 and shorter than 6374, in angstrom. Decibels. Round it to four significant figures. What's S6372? 12.46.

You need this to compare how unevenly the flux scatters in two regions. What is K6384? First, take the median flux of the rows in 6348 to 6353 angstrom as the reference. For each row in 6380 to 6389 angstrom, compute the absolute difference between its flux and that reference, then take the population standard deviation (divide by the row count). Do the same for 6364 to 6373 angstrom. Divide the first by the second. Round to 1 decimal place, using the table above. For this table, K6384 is 2.9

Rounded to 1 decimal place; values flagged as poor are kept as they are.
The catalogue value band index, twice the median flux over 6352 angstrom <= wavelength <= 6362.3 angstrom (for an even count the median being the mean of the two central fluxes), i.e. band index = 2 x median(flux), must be 37.4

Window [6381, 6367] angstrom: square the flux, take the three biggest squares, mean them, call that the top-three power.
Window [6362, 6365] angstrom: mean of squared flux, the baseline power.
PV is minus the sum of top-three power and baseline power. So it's -711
